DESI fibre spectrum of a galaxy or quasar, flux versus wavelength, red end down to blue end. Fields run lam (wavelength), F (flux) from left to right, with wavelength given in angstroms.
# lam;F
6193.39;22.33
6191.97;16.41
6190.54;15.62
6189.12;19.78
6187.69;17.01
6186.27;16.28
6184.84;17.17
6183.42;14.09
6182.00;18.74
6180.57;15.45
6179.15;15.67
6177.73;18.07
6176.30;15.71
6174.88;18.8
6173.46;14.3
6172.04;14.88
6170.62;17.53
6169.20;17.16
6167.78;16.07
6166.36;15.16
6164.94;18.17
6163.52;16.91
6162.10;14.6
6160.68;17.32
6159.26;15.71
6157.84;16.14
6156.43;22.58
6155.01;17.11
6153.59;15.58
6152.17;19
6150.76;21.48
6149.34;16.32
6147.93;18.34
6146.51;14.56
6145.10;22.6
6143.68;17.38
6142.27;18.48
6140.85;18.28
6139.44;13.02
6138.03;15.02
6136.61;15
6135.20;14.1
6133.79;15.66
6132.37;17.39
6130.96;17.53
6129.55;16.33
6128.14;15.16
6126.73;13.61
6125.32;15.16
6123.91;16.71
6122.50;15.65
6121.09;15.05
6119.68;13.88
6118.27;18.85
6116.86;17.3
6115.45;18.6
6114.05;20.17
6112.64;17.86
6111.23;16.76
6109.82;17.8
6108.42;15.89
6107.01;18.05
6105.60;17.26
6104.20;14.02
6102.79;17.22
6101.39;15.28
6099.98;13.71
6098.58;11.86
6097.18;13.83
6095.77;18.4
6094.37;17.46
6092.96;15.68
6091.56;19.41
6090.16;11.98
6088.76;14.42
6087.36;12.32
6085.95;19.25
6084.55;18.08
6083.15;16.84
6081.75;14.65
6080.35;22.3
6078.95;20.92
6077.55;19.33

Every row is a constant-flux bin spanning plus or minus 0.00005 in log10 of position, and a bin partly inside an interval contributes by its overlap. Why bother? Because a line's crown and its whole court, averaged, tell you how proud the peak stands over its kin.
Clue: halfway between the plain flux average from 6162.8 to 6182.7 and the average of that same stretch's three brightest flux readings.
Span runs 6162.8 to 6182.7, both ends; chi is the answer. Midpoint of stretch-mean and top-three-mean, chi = 17.6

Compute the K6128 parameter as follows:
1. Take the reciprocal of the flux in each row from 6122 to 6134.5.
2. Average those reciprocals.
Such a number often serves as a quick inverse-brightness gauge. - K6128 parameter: 0.063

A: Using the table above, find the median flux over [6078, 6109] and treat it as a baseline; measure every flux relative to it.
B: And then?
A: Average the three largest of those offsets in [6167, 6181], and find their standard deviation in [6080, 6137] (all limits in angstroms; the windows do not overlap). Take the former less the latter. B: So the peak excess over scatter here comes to -0.5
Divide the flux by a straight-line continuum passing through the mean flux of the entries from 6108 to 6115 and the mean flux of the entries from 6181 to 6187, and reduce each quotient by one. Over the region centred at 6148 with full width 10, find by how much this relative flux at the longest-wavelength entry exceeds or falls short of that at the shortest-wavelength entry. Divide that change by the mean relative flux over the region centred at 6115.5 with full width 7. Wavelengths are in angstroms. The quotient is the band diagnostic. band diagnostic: 2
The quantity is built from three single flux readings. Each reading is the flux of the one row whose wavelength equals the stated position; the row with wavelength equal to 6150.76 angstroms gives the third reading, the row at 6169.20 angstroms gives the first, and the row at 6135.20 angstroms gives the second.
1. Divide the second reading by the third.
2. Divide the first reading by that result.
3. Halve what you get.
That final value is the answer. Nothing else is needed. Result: 13.1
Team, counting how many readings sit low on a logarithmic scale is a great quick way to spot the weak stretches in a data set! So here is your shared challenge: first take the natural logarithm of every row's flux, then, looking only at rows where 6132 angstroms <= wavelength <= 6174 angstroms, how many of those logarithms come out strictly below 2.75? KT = 10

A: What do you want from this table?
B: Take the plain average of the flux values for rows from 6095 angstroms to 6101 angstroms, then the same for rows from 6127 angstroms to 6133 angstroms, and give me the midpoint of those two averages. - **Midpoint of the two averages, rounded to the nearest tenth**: 15.5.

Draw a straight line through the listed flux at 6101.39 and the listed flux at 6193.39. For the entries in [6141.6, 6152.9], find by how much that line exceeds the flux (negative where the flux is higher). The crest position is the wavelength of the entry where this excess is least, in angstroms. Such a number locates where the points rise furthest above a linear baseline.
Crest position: 6145.10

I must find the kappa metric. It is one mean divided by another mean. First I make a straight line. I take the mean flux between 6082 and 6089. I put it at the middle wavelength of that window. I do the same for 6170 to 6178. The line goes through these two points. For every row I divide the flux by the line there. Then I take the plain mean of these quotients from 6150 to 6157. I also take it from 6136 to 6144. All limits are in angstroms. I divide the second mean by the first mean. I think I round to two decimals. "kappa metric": 0.85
